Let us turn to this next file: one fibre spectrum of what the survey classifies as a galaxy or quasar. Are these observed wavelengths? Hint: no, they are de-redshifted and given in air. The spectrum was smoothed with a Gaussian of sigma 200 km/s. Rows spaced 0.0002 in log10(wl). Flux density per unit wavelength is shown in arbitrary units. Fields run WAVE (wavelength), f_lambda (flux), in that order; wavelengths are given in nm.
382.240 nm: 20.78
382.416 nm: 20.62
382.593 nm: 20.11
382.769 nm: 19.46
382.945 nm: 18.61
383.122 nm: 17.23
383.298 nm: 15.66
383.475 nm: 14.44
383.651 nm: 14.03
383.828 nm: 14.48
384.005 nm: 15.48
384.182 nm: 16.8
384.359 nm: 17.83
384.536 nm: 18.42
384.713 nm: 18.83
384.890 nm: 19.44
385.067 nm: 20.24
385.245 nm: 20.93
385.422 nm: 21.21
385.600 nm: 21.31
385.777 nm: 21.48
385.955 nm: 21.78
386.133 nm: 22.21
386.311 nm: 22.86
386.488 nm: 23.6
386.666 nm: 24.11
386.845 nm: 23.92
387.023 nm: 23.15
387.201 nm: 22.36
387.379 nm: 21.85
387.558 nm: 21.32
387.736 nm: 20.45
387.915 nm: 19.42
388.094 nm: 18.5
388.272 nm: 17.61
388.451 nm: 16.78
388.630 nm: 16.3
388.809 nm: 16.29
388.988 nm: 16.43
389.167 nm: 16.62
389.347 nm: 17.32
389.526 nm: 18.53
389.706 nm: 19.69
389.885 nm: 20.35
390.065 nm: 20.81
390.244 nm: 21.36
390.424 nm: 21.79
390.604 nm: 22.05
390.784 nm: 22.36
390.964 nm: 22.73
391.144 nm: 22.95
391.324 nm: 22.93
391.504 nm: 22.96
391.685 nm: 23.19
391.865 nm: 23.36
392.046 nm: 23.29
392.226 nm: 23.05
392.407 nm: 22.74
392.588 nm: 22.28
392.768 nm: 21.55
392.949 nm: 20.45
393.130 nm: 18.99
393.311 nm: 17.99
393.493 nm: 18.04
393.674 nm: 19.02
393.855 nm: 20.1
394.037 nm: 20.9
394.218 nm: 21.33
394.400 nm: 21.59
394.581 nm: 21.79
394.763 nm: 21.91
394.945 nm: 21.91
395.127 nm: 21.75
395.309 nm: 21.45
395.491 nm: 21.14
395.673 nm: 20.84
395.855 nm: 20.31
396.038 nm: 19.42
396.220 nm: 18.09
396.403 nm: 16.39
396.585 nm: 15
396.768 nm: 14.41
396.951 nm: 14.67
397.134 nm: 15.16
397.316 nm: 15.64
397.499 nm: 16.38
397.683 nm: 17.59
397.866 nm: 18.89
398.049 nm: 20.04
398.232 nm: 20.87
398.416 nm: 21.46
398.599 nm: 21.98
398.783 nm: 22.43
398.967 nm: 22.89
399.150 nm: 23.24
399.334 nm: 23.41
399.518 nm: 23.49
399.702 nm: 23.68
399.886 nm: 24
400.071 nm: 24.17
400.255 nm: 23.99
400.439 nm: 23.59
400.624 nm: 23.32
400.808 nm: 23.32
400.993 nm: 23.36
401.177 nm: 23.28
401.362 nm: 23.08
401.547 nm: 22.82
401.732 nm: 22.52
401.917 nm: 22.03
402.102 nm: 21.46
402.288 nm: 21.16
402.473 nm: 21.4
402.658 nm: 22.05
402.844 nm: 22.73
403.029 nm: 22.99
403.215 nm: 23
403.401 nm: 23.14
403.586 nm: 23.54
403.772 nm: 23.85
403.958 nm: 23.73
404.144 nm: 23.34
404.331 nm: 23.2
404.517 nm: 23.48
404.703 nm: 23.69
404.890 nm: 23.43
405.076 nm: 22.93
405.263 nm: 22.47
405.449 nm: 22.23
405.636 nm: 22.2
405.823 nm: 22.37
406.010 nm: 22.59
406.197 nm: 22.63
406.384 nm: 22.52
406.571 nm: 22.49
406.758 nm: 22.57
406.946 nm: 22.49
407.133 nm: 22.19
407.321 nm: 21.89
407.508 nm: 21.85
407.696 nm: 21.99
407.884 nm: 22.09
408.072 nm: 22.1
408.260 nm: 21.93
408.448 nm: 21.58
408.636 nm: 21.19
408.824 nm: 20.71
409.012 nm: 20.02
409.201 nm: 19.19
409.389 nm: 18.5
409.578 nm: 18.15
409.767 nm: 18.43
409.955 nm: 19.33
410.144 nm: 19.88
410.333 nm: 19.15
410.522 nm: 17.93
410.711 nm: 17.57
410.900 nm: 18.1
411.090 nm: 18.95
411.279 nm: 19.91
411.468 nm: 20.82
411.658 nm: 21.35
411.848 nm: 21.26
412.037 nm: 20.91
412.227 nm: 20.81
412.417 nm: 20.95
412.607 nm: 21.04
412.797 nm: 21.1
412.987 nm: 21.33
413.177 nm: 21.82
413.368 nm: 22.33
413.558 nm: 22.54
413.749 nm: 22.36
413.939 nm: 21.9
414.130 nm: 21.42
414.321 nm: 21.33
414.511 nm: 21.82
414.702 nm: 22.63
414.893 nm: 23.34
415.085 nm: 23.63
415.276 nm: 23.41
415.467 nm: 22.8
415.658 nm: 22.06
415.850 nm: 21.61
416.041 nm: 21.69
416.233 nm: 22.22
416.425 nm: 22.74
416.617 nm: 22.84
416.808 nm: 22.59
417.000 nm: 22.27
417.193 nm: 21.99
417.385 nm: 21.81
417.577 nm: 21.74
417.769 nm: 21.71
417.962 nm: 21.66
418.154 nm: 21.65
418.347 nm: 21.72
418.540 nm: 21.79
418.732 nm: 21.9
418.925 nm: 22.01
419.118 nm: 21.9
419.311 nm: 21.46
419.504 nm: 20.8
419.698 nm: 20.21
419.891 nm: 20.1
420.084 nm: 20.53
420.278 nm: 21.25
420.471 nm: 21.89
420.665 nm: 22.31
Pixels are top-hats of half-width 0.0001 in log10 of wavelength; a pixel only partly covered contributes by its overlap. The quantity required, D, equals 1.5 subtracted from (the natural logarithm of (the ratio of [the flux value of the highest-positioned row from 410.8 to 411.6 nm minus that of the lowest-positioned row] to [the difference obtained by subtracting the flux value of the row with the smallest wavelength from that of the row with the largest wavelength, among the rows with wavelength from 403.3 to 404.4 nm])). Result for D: 2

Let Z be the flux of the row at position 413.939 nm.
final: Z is 21.9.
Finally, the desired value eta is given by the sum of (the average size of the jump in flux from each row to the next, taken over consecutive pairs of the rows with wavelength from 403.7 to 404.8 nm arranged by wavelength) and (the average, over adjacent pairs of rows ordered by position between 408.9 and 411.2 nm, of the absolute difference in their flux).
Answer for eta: 0.89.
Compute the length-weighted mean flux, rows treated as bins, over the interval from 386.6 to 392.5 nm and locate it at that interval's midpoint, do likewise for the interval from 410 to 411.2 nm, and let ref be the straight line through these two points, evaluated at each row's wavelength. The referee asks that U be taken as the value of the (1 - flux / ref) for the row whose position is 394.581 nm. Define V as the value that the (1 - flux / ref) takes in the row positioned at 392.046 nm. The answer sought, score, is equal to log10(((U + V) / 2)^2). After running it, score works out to -1.96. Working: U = -0.07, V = -0.13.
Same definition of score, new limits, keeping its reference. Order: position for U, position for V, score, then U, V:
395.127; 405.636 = -1.86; -0.08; -0.16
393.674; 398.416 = -4.38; 0.07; -0.08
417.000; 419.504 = -1.37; -0.24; -0.17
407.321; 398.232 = -1.99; -0.15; -0.05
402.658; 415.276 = -1.35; -0.13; -0.29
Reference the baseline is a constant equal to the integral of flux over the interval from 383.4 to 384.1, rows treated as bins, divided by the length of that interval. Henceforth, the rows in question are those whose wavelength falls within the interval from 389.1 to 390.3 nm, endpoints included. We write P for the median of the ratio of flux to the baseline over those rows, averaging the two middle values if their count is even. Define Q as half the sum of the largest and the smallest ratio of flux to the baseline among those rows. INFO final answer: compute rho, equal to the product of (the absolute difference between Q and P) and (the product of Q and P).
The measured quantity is 0.08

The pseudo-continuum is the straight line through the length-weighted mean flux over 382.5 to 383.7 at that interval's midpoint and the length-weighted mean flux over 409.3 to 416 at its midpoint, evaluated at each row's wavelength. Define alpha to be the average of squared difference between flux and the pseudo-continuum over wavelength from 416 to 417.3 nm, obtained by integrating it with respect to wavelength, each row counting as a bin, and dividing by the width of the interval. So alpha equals 1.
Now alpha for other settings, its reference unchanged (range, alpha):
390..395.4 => 12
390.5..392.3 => 22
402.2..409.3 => 7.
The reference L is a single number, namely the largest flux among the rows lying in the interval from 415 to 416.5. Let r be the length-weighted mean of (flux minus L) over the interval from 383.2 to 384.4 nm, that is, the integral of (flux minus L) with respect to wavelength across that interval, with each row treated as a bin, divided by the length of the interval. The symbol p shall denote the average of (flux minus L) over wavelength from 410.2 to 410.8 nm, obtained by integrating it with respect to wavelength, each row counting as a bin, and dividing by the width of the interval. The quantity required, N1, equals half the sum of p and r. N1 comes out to -6.74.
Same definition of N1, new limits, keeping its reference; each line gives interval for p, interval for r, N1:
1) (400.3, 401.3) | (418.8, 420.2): -1.42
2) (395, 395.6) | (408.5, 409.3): -2.74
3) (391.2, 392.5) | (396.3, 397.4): -4.48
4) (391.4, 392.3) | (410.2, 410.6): -2.70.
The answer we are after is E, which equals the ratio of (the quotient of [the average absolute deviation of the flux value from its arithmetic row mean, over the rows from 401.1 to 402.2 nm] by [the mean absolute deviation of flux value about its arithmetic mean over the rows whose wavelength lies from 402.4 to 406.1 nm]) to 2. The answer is 0.5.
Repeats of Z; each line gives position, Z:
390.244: 21.36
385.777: 21.48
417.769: 21.71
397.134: 15.16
